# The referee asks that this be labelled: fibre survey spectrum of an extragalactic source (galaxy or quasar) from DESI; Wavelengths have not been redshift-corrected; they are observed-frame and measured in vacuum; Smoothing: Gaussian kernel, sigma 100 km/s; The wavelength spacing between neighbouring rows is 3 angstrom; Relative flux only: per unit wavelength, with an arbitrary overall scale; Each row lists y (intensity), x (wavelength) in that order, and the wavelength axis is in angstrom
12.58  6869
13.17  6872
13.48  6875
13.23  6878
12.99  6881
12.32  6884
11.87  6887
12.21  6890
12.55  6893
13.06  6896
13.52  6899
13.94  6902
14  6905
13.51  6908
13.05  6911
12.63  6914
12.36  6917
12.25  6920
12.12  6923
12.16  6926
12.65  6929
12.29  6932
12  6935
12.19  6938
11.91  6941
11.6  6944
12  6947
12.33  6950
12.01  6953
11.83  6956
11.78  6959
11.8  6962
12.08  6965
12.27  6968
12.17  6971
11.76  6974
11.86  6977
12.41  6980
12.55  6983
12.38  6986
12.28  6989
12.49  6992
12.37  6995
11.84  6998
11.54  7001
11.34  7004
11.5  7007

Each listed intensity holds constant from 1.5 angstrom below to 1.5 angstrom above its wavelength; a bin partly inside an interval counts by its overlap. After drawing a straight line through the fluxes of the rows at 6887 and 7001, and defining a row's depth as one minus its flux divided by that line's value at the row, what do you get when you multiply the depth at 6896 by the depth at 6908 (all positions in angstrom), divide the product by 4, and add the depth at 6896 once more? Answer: -0.10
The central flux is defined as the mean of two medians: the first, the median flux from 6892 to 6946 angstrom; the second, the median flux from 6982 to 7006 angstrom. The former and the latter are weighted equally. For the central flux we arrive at 12.4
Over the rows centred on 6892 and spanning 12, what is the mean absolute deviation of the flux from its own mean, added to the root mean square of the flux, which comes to 12.8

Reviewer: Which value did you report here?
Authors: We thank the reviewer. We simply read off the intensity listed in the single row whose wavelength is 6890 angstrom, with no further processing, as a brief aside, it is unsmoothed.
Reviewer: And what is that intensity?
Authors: 12.21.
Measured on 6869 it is 12.58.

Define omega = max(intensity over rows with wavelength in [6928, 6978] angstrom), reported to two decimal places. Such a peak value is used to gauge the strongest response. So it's 12.65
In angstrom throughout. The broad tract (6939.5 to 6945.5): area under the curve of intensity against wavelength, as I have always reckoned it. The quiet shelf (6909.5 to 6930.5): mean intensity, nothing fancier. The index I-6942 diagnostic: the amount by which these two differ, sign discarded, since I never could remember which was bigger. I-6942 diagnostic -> 58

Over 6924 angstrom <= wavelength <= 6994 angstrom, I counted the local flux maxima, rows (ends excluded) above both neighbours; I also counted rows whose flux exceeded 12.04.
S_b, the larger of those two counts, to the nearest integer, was 13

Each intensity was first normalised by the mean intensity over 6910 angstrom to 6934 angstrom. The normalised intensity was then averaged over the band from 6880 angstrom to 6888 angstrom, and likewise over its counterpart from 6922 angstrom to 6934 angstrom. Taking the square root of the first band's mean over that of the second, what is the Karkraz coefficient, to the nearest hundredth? 1.00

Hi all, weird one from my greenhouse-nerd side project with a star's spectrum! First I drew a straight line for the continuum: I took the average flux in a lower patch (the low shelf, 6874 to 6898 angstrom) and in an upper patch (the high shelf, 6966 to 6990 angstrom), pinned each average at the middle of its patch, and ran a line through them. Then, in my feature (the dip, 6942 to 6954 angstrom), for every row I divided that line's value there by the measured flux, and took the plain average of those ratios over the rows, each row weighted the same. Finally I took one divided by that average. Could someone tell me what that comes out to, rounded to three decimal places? 0.968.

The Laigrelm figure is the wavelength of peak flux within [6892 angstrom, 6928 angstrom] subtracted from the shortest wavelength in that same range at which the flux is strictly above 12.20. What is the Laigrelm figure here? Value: -12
